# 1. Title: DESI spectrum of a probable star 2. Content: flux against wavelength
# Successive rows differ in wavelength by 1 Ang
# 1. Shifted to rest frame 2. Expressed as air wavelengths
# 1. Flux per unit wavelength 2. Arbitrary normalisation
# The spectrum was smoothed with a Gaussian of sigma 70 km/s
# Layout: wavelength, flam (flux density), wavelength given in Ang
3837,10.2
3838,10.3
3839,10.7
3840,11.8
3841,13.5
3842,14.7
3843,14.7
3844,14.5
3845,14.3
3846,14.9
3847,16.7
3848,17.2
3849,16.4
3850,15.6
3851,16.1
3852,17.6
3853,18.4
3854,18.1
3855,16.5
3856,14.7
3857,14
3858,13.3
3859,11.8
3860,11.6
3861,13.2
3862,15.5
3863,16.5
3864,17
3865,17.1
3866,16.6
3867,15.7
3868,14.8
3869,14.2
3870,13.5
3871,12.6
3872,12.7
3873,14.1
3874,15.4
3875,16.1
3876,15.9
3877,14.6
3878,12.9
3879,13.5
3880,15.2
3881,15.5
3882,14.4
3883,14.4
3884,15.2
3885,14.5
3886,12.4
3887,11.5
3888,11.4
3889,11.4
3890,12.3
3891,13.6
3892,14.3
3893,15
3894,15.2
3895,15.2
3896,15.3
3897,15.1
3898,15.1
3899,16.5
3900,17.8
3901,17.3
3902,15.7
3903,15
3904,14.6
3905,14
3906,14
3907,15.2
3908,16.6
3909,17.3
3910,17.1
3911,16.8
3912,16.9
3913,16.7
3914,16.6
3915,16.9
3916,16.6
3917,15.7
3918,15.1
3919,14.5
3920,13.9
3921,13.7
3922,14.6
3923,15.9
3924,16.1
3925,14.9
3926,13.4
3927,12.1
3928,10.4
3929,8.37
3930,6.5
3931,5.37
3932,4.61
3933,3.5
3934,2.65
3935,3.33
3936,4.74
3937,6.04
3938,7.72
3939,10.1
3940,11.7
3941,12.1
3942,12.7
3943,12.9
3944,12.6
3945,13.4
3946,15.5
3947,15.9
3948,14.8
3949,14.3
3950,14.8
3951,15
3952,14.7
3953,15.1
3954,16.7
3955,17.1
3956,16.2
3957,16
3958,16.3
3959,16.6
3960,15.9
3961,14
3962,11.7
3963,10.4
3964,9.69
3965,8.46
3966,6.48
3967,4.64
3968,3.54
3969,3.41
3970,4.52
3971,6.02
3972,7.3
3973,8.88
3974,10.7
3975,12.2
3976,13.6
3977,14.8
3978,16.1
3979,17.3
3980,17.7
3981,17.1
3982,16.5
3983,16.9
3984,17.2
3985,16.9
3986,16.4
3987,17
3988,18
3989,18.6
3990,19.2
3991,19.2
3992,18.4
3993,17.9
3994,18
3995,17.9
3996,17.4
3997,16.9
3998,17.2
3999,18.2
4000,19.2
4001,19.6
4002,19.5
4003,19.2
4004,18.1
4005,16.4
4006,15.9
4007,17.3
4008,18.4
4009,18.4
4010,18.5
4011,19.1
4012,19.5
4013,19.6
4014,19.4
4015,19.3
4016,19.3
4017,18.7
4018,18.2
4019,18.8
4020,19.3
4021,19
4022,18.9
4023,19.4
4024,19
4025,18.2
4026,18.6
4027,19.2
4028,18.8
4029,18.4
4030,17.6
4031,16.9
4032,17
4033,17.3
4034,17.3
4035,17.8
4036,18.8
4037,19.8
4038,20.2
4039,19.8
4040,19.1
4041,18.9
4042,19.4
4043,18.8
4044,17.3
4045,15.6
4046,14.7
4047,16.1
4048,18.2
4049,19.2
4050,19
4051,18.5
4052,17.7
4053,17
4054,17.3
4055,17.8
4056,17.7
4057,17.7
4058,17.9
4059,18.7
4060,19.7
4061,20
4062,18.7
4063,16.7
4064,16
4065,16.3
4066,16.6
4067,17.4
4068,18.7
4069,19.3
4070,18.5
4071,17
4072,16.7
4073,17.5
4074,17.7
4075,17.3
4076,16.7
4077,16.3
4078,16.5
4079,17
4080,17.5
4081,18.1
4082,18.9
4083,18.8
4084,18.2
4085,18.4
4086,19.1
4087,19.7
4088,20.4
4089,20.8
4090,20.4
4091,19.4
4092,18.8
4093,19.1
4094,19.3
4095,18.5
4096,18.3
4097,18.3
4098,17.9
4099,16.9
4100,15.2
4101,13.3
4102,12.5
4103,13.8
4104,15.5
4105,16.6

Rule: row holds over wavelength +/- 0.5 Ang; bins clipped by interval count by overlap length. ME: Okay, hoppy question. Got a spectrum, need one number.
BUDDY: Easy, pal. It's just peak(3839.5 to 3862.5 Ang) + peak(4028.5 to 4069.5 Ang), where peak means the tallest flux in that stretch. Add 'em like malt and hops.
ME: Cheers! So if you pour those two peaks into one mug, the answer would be 38.6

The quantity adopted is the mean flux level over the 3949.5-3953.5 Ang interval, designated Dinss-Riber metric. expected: 14.9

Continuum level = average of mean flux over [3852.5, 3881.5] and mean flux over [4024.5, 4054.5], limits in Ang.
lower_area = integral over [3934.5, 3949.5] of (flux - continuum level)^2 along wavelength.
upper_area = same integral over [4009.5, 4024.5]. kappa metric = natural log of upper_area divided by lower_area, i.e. -2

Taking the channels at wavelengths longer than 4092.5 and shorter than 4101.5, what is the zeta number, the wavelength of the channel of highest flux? 4094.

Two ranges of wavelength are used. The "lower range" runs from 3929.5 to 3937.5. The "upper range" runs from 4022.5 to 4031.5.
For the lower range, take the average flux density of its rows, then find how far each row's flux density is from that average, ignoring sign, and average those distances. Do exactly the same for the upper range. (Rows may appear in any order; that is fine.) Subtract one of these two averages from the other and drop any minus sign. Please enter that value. 0.5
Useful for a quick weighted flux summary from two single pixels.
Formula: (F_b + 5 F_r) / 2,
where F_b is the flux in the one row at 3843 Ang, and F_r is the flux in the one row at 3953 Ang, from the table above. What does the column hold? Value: 45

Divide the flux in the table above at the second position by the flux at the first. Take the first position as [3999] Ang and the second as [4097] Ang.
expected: 1.01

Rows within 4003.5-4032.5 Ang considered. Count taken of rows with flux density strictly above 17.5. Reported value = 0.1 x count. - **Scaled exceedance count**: 2.40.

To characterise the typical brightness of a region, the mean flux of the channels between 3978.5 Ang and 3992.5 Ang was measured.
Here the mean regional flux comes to 17.6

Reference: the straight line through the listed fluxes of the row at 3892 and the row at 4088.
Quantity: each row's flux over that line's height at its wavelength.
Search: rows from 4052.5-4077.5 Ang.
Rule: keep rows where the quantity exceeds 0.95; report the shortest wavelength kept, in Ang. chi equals 4059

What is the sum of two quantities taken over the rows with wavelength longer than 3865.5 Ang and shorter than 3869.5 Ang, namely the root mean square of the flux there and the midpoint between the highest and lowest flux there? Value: 31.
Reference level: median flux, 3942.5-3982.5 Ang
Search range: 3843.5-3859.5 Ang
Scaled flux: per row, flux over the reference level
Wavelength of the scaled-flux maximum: 3853 Ang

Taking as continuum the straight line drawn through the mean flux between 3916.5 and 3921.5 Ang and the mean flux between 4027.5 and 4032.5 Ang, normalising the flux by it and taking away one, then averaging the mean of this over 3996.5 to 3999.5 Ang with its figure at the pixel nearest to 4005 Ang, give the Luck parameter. 0.00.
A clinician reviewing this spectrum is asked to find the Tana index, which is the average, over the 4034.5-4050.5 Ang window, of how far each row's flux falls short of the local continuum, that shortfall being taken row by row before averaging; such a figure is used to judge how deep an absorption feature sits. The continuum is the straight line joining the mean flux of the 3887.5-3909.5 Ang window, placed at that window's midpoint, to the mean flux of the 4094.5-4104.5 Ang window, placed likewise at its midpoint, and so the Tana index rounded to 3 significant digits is -2.59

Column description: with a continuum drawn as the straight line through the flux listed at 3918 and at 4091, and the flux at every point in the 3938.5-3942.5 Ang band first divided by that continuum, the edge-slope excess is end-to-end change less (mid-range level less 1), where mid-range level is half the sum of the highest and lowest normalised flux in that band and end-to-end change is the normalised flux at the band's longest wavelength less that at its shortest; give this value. 0.43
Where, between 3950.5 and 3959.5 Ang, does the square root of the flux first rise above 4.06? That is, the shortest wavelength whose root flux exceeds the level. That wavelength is 3954 Ang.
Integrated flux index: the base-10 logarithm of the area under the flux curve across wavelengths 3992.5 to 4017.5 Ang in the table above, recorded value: 2.662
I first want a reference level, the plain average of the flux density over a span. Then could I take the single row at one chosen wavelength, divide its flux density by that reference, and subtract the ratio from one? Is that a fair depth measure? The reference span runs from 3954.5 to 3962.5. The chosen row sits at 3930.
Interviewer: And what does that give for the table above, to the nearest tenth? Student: 0.6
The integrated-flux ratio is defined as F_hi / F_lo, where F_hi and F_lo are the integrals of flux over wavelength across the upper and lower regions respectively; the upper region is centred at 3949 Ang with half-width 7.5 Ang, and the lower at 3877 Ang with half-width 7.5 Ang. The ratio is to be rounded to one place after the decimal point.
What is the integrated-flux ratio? 1.0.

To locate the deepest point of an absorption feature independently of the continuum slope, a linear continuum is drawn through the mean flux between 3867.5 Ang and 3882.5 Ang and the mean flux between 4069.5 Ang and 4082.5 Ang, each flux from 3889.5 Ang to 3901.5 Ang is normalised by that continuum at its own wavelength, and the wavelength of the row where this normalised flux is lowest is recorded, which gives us 3890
